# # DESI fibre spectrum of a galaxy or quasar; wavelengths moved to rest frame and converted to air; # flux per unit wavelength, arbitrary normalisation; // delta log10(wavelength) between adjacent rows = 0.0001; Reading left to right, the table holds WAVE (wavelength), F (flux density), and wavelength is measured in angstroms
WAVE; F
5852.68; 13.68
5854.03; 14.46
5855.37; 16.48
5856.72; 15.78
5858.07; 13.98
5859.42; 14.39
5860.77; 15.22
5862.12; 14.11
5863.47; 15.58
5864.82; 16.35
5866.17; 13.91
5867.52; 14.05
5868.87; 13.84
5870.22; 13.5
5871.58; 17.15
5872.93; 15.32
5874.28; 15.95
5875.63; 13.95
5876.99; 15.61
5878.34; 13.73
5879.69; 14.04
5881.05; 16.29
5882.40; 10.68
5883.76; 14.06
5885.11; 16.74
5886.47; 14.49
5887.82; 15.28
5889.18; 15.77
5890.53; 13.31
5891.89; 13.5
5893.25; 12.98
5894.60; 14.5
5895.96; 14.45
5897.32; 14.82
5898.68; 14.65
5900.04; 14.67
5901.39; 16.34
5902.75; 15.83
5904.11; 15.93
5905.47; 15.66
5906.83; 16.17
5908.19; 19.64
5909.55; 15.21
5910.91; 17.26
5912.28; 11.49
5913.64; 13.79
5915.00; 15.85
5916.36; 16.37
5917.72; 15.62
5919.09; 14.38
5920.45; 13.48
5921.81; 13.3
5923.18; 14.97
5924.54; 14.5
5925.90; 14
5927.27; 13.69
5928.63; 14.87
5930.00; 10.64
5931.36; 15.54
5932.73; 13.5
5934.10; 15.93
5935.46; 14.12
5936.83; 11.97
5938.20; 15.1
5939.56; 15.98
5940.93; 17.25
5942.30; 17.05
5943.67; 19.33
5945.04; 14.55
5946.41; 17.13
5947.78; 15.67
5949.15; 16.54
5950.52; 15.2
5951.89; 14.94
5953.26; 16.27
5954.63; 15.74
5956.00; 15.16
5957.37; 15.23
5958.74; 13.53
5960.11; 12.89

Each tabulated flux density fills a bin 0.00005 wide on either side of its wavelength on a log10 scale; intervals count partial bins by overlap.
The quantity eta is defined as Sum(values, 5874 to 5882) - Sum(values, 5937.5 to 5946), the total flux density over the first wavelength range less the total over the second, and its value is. -10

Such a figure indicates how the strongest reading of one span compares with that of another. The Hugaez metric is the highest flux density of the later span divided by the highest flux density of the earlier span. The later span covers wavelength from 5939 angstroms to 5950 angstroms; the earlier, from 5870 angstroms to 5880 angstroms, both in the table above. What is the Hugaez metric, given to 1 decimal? 1.1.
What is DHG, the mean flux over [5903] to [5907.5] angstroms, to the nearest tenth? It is 15.9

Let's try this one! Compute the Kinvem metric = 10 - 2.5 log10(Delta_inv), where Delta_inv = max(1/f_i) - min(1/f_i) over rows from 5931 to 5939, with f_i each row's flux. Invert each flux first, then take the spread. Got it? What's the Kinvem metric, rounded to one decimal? 14.2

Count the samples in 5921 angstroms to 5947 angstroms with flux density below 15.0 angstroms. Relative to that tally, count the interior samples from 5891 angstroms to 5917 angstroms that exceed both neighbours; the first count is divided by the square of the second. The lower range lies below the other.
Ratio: 0.306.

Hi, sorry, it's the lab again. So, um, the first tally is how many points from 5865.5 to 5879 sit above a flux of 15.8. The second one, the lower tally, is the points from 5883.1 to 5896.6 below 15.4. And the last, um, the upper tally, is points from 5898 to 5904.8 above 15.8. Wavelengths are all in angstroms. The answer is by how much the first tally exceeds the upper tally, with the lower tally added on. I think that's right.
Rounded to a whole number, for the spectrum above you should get 7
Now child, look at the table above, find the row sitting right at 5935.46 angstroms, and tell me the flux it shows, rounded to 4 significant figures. 14.12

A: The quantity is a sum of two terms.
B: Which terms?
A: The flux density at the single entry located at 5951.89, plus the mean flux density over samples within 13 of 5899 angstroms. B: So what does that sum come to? 30.2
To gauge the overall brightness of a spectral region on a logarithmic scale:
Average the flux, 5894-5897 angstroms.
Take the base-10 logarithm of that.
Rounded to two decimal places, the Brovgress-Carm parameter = 1.16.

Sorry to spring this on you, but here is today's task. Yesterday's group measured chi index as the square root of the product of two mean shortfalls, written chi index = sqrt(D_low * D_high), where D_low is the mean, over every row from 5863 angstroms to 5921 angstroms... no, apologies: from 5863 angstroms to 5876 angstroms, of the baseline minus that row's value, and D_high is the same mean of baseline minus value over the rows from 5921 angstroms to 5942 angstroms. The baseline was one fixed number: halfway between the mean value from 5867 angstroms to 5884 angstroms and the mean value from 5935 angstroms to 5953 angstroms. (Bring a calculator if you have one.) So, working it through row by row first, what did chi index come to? 0.34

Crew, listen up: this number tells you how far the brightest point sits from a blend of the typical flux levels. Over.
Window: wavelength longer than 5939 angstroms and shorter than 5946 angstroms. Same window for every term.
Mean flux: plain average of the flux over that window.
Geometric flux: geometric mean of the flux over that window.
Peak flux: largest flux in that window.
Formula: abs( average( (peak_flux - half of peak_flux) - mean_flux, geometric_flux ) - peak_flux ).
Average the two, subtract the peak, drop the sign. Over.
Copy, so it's 14.5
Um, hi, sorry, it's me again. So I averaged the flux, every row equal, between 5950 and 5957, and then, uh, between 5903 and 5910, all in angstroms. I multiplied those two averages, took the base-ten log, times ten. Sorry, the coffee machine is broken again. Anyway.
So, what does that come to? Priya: 24.1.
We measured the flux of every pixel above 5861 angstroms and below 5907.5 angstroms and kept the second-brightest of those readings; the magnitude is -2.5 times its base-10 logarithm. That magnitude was -3.06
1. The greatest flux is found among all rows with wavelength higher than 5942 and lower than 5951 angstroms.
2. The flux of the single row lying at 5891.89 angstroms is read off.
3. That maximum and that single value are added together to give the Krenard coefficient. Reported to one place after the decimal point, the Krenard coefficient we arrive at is 32.8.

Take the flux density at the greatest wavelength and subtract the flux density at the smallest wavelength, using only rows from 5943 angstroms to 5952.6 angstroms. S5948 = -4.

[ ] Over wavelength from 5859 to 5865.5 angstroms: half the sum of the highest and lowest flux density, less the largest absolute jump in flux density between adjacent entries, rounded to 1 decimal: 13.8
